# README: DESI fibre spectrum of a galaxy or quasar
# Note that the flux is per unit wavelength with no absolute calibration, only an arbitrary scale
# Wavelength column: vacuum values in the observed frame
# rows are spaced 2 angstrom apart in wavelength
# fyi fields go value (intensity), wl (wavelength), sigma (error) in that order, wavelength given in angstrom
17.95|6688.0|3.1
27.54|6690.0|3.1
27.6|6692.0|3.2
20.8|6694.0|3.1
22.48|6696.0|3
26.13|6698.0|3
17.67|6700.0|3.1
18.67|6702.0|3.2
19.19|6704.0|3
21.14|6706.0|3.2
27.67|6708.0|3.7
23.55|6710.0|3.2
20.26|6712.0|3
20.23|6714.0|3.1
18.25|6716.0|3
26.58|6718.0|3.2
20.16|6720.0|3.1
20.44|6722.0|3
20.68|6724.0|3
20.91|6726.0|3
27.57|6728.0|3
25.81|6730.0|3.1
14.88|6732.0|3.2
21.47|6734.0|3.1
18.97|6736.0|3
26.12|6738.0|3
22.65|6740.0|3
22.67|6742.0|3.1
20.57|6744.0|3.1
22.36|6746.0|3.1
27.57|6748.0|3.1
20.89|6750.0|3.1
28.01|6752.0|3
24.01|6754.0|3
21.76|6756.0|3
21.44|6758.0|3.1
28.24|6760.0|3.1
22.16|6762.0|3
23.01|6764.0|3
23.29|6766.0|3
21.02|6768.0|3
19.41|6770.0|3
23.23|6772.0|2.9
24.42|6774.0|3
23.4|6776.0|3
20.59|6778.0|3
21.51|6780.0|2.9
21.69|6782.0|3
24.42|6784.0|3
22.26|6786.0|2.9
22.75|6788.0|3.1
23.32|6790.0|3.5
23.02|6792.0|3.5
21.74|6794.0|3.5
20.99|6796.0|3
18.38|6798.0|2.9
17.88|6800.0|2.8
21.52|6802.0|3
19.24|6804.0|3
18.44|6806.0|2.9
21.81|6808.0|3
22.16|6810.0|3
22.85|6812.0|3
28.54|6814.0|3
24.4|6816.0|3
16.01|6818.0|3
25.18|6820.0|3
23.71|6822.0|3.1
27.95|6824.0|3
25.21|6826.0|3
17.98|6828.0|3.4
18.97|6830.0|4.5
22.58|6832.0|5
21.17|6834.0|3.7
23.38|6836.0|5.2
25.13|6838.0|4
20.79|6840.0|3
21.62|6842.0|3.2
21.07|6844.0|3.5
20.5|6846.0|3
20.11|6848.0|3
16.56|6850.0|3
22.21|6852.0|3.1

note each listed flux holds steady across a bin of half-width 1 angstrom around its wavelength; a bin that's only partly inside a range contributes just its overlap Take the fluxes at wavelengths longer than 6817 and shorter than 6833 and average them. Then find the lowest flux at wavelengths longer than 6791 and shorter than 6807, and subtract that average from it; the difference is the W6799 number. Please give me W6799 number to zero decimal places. -4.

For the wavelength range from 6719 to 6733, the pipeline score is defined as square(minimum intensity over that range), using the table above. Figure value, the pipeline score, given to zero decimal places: 221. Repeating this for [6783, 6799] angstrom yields 338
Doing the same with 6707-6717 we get 333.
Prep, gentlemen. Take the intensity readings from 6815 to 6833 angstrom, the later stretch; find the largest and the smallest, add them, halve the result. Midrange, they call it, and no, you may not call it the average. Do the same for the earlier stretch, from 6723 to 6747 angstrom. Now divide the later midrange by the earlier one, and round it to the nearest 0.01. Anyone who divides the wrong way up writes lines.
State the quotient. 1.04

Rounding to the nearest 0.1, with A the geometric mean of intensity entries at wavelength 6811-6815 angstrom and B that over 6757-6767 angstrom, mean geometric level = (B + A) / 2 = 24.5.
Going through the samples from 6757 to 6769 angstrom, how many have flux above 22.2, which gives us 3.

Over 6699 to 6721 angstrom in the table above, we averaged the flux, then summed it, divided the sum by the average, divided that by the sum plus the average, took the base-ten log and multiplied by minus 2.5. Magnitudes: 3.41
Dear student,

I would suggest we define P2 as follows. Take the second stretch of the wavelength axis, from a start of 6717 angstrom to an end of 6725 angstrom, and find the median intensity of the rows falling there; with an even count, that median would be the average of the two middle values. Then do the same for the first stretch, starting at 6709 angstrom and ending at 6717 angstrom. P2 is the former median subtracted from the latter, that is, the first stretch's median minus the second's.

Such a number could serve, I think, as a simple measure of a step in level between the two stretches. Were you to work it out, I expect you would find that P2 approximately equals 0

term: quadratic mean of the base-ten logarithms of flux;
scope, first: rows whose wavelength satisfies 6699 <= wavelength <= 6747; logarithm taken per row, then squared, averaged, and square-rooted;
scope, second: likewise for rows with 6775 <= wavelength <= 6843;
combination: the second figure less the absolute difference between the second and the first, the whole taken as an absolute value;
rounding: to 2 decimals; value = 1.33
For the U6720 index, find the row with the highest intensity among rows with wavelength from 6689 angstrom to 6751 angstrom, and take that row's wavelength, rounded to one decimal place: 6708.0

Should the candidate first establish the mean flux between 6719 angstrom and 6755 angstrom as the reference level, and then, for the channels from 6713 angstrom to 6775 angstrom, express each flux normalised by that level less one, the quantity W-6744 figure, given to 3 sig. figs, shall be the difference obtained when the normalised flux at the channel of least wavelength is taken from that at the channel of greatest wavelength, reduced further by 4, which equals -3.81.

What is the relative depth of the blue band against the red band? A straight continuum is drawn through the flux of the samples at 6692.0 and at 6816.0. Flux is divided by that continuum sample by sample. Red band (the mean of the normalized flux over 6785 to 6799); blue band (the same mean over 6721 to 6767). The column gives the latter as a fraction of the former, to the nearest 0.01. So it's 1.00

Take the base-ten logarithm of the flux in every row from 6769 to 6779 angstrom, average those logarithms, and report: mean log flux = 1.34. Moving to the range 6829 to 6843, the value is 1.34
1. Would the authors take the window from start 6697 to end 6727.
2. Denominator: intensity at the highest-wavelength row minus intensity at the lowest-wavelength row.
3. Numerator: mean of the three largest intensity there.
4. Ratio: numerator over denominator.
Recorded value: -5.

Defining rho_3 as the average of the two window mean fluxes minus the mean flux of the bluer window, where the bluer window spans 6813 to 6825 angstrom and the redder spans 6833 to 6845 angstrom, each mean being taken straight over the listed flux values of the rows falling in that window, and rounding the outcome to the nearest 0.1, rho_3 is -1.1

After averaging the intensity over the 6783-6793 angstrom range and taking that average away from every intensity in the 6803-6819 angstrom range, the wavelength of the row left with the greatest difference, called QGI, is 6814.0 angstrom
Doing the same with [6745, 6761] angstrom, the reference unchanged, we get 6760.0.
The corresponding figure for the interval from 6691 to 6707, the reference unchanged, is 6692.0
